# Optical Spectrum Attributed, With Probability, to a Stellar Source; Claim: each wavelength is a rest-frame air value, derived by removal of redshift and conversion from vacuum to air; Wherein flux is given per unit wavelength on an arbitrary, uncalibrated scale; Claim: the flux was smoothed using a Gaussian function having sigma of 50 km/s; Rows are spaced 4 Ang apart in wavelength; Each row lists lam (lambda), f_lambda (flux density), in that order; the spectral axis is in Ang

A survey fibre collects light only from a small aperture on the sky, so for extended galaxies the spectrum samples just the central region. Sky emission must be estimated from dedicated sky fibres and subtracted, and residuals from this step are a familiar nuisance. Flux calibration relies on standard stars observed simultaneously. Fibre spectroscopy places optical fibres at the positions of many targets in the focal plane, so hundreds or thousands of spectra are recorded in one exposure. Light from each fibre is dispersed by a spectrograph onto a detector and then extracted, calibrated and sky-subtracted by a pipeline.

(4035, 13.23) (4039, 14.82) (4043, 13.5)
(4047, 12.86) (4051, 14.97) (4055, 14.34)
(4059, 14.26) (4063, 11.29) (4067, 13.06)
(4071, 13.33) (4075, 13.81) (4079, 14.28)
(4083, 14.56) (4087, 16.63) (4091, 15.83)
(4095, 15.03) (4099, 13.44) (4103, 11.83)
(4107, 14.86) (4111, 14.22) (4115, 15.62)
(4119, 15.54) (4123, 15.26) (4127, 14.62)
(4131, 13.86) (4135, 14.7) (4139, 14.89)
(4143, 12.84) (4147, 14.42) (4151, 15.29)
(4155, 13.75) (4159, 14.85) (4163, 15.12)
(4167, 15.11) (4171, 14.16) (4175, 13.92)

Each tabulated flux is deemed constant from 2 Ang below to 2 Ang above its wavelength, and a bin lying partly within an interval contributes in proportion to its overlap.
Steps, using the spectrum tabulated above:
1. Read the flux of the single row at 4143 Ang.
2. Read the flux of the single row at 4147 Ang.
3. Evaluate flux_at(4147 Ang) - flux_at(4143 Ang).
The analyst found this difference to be 1.6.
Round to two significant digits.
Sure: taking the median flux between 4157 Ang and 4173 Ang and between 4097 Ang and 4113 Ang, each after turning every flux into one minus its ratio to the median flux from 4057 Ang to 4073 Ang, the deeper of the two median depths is -0.048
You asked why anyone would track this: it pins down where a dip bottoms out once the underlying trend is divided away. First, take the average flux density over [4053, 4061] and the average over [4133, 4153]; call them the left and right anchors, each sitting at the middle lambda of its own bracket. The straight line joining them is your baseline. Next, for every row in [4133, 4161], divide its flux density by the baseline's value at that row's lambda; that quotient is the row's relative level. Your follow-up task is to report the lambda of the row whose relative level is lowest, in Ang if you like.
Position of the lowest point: 4143 Ang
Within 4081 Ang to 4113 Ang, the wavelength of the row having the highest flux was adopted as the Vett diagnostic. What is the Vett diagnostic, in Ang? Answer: 4087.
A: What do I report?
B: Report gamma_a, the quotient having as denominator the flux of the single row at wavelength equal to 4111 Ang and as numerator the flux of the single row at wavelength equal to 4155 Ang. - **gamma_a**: 0.97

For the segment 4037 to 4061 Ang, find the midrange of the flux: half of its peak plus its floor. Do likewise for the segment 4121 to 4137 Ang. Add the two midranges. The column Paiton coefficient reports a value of 28.5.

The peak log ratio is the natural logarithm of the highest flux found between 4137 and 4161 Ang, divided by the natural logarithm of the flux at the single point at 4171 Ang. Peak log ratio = 1.03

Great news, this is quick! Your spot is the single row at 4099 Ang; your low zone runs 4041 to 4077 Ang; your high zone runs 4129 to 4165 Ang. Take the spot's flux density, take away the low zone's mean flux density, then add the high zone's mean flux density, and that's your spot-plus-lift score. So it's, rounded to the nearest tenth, 14.4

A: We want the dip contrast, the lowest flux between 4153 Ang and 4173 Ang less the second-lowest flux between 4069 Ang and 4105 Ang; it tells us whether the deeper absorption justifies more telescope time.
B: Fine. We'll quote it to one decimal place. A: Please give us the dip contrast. 0.4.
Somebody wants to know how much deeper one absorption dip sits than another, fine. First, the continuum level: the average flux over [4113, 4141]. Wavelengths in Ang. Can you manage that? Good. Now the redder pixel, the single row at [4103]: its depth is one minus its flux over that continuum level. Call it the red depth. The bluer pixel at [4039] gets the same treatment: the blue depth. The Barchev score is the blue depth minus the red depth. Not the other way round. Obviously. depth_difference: -0.20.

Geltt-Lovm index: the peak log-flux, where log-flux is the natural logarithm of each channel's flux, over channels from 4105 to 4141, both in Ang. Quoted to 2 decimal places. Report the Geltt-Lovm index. 2.75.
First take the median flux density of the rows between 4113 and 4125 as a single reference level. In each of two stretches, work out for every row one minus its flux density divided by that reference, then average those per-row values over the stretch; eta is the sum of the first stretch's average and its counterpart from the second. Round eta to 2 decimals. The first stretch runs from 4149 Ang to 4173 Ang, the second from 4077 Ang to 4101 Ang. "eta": 0.09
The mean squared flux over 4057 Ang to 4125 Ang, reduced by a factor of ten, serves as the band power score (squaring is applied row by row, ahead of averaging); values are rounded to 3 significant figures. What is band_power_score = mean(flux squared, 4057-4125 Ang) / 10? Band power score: 20.6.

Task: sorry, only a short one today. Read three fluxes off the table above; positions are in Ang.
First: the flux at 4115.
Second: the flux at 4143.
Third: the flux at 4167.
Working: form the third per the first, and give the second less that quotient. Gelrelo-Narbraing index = 11.9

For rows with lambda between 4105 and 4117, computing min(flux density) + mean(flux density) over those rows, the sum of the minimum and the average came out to 29.1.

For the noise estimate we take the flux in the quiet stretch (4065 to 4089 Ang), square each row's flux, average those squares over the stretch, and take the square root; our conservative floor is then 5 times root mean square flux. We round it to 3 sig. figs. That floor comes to 71.6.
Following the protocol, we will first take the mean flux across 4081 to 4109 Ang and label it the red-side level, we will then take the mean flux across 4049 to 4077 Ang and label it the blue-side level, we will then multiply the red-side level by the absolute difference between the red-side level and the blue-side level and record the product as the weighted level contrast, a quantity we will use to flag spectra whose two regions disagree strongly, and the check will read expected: 15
